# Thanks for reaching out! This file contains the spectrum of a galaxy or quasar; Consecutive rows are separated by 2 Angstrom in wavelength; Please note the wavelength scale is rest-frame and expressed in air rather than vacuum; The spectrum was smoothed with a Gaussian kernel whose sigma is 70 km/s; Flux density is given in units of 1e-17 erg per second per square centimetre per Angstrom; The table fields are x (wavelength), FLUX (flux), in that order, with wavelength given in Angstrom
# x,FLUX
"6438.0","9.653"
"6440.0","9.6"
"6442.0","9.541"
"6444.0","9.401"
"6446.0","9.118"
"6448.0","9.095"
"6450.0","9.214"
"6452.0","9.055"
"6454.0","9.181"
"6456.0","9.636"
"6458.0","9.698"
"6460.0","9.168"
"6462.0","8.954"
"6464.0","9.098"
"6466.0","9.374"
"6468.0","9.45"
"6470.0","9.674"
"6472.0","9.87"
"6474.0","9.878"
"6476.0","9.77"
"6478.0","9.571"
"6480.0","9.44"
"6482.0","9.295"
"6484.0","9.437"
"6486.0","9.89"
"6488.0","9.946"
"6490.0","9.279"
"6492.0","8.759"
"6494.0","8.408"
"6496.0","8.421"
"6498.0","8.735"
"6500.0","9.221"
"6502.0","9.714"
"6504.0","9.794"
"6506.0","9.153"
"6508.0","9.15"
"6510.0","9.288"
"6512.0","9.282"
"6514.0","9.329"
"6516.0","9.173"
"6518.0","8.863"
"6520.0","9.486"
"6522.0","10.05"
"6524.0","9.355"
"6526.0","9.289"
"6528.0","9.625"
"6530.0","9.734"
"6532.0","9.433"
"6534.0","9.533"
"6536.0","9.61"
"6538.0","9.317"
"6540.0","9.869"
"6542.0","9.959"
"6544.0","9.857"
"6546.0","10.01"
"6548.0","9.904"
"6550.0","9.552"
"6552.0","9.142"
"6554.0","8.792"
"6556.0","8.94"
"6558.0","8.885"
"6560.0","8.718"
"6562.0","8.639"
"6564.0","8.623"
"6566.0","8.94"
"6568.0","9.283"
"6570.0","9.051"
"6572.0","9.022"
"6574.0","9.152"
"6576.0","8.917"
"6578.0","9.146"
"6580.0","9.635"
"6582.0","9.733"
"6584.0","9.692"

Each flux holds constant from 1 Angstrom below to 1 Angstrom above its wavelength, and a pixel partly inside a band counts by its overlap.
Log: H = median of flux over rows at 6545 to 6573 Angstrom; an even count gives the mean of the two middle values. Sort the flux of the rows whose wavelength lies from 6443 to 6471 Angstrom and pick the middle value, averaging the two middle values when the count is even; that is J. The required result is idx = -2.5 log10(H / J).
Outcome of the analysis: 0.026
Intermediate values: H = 8.98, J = 9.20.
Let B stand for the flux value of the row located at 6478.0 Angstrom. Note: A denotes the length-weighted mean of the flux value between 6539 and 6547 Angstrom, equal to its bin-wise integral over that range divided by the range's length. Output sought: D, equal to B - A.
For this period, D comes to -0.4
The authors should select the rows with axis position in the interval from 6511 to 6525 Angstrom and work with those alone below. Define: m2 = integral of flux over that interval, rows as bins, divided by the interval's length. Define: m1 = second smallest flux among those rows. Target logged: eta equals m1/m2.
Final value 0.980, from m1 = 9.173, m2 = 9.4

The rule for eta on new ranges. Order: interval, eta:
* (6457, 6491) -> 0.956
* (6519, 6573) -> 0.923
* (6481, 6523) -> 0.908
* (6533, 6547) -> 0.979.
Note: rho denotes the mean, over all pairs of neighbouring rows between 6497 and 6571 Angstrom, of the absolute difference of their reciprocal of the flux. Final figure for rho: 0.0029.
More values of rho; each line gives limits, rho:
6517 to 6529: 0.0050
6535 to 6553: 0.0028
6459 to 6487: 0.0020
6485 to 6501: 0.0042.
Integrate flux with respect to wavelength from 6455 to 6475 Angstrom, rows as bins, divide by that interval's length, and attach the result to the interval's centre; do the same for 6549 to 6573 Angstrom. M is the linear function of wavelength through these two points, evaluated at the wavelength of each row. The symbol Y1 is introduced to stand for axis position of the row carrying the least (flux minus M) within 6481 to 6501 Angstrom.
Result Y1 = 6494.0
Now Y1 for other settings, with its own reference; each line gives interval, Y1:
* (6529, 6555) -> 6554.0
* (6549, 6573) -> 6564.0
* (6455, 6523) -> 6494.0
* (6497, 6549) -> 6498.0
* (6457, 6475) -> 6462.0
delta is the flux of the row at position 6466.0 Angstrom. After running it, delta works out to 9.374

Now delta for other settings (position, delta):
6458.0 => 9.698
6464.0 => 9.098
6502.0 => 9.714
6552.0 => 9.142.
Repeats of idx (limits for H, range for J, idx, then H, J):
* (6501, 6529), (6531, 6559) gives 0.027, 9.31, 9.54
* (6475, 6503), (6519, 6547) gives 0.029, 9.37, 9.62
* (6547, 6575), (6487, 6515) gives 0.032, 8.98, 9.25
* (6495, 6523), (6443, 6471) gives -0.006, 9.25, 9.20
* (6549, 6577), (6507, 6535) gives 0.048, 8.94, 9.34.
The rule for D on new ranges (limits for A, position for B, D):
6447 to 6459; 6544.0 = 0.5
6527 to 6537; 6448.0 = -0.5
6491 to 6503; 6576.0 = 0.0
